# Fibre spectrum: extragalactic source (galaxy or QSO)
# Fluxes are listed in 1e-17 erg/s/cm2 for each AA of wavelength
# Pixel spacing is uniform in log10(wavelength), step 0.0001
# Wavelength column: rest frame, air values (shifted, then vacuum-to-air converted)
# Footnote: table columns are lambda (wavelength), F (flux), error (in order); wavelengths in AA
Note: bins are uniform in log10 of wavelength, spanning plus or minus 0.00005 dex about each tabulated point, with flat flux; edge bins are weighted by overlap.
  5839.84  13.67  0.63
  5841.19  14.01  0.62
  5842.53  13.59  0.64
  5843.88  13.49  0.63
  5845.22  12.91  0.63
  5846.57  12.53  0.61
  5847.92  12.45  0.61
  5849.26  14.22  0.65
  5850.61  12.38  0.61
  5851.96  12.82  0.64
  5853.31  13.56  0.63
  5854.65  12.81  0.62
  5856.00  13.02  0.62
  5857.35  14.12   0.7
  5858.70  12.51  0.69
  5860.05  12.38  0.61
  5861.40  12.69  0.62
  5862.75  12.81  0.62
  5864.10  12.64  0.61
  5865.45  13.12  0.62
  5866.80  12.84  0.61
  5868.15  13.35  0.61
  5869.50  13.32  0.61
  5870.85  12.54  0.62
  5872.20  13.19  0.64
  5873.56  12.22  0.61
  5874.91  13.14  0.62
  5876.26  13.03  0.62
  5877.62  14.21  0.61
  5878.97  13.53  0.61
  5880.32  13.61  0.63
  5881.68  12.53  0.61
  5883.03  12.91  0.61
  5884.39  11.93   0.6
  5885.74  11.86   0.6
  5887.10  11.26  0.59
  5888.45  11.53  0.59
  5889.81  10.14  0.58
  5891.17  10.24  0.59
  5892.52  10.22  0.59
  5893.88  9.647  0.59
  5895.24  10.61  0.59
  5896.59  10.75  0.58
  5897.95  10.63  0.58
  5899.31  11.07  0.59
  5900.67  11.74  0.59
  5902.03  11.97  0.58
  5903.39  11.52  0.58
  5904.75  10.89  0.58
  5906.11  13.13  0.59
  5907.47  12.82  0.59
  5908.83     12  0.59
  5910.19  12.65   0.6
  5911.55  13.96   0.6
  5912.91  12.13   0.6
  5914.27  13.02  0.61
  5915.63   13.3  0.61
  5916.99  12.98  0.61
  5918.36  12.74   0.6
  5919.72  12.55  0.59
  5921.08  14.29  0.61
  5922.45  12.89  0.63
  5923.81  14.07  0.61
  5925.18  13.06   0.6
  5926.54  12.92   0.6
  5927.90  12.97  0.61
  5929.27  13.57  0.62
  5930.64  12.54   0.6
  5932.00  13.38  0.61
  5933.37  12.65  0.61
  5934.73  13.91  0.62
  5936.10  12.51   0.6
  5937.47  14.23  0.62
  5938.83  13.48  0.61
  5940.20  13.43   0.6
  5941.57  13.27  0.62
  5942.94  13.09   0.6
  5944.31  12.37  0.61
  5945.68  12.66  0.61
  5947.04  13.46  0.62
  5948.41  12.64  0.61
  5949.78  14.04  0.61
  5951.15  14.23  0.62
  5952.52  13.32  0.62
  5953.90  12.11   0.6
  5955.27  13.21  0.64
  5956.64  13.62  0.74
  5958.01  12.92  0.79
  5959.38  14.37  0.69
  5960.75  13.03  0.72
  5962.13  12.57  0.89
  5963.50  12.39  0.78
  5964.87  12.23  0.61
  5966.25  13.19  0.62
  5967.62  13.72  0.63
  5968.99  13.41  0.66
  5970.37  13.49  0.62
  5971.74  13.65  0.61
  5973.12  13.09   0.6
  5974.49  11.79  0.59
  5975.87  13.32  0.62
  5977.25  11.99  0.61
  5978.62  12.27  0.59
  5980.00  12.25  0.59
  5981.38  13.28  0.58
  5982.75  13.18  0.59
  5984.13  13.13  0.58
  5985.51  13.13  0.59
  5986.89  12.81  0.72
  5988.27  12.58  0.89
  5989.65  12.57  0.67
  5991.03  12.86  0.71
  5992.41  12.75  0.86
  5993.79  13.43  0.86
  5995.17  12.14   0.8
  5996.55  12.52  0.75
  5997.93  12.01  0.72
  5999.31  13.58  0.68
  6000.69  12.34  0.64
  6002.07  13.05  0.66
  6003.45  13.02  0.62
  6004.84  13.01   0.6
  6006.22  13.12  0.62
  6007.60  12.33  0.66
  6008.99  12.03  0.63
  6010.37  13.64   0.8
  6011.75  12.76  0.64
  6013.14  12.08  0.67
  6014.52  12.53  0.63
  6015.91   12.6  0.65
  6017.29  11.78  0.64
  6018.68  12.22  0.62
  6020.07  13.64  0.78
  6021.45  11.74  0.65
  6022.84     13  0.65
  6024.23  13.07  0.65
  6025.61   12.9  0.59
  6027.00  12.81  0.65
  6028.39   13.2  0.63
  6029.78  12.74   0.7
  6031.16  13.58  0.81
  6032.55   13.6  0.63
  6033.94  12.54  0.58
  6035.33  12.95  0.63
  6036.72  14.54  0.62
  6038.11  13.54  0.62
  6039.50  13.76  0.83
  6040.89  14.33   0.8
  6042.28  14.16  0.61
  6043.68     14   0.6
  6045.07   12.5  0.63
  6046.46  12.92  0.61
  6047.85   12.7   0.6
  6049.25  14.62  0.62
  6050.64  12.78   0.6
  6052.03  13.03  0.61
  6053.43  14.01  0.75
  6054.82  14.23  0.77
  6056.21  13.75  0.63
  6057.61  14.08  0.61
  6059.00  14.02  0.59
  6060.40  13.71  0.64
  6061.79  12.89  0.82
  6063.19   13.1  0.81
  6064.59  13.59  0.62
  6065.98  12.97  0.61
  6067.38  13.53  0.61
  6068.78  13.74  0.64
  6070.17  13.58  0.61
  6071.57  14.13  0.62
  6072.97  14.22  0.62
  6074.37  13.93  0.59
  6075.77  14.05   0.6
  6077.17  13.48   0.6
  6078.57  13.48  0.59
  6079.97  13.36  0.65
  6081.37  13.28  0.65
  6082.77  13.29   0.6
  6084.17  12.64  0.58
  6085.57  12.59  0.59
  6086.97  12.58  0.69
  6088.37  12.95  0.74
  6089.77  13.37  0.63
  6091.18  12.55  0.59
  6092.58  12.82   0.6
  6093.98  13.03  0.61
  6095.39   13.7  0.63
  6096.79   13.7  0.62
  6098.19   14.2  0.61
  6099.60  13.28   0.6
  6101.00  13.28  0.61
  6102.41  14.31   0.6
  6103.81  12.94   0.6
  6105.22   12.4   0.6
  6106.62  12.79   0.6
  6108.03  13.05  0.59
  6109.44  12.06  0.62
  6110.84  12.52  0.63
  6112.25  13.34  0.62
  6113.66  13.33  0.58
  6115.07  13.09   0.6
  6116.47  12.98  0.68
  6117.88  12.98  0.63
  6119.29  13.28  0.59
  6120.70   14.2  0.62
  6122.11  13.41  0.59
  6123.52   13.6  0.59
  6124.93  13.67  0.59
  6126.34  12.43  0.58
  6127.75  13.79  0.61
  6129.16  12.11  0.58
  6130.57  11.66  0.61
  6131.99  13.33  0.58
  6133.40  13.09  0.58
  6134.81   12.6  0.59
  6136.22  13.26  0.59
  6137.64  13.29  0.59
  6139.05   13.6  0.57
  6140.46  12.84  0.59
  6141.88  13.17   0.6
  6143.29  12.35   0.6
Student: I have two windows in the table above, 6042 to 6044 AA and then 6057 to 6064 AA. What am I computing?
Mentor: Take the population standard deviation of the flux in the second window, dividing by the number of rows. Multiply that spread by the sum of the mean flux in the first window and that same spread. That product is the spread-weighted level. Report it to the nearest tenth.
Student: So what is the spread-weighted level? 7.0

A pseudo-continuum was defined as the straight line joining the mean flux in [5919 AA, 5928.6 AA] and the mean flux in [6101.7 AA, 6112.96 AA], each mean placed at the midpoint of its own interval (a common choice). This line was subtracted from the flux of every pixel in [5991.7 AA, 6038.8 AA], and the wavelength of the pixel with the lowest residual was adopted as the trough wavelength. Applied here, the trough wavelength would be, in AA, 6021.45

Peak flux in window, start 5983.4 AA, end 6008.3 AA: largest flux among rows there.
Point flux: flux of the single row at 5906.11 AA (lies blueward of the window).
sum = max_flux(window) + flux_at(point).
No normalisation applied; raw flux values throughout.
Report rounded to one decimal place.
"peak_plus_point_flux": 26.7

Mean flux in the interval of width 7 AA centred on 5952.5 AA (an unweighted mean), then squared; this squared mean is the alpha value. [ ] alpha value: 179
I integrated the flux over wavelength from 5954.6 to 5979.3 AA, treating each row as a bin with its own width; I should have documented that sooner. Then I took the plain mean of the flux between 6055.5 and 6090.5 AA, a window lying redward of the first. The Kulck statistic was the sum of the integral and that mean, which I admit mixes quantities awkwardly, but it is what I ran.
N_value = 335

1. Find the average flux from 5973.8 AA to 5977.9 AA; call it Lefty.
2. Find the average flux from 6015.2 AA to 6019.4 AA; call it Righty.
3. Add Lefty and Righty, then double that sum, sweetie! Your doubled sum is 49.1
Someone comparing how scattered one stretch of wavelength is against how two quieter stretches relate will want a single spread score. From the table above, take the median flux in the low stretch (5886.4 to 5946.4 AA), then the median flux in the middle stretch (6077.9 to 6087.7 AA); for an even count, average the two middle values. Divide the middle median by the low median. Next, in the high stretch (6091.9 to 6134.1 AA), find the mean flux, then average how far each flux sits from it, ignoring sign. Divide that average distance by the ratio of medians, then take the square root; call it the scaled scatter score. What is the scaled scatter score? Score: 0.68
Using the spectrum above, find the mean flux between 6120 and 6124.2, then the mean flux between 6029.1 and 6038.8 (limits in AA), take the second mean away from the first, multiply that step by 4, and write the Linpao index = 1.5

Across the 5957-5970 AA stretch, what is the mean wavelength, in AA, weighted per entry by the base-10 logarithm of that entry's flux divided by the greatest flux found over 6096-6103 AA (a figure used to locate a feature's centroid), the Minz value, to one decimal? 5963.5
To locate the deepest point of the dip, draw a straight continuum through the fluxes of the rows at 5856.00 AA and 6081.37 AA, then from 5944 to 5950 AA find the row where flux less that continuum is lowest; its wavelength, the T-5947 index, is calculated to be 5944.31 AA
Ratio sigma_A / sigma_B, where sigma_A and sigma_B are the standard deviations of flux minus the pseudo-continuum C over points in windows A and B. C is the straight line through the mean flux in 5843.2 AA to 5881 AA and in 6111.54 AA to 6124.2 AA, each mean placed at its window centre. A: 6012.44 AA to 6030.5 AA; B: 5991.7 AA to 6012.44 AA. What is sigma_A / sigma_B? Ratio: 1.0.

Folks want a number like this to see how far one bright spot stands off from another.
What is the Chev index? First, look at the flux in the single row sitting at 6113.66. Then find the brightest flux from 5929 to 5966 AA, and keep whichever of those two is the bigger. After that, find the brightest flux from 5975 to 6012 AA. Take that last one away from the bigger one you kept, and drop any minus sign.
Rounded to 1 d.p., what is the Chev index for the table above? 0.7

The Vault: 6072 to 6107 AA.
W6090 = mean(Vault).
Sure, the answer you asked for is 13.3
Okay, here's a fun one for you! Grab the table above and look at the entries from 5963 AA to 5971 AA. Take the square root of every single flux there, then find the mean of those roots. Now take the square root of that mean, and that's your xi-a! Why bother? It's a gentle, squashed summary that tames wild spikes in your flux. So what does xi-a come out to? 1.90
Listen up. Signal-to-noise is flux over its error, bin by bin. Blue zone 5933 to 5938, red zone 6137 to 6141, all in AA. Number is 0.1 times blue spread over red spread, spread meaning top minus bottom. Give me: 0.106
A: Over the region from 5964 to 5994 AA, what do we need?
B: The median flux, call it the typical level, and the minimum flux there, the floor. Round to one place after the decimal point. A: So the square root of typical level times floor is 12.4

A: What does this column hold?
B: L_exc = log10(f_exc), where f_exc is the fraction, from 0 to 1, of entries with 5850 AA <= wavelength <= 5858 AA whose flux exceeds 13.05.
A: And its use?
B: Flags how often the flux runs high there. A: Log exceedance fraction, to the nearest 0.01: -0.48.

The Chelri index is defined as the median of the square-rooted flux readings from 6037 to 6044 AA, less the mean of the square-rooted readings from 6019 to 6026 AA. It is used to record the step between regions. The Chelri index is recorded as 0.16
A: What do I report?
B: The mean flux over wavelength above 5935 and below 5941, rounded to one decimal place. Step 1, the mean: 13.4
